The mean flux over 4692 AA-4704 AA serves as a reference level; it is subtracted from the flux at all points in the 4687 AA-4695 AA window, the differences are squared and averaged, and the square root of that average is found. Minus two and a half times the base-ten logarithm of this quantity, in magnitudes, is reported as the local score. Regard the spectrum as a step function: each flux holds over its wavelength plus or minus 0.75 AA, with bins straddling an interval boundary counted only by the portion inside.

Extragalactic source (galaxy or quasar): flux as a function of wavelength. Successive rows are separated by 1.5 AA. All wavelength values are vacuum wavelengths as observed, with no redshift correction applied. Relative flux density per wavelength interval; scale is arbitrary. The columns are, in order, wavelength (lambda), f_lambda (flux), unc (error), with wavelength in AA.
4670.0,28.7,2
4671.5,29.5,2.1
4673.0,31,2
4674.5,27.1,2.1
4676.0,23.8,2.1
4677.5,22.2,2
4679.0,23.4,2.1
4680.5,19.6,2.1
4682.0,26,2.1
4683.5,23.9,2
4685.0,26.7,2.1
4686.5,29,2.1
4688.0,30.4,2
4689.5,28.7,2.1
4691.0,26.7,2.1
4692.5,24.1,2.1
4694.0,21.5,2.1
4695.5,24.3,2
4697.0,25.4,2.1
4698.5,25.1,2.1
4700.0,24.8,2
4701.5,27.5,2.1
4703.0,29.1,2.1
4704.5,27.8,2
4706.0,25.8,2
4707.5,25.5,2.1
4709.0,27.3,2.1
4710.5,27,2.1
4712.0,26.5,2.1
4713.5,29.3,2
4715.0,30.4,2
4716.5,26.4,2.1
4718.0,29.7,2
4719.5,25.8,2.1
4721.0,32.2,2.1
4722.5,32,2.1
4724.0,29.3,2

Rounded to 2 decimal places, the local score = -1.31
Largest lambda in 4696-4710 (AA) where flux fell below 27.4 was 4709.0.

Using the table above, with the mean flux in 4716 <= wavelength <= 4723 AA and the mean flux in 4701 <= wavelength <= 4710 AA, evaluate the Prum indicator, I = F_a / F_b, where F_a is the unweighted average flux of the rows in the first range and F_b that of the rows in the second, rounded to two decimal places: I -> 1.08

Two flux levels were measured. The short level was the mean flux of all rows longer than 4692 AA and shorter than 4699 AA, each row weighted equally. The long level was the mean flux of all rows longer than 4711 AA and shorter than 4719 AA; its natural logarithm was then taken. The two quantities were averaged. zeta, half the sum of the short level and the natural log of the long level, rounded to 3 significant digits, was 13.7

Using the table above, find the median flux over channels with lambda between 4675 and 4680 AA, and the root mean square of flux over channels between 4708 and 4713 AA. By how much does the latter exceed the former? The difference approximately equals 3.5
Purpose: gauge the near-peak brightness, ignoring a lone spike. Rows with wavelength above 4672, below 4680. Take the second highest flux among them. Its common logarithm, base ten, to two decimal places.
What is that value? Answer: 1.43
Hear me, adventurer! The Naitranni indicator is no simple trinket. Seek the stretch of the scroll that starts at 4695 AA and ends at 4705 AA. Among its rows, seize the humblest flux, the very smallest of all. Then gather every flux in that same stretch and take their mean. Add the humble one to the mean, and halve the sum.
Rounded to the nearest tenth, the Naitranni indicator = 25.3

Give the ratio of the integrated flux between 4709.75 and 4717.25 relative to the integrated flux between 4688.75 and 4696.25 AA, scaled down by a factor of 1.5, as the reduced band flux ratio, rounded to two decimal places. 0.74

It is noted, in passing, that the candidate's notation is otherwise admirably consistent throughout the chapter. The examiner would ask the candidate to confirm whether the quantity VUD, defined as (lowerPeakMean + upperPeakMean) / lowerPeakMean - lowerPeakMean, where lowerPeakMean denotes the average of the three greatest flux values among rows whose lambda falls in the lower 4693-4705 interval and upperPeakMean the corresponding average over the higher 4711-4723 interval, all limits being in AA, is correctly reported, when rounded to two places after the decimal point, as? -26.01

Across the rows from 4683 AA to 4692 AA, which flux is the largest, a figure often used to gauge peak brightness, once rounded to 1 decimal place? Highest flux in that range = 30.4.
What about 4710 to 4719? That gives 30.4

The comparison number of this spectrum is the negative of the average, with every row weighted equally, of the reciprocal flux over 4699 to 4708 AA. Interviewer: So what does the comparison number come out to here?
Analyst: -0.0375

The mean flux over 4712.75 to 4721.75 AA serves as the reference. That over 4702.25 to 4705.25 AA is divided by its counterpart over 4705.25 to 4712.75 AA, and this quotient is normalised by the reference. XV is 0.0372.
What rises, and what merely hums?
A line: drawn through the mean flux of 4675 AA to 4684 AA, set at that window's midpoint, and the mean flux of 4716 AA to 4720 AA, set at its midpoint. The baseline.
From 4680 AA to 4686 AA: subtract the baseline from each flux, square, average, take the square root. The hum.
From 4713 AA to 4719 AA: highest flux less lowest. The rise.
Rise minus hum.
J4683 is 1.3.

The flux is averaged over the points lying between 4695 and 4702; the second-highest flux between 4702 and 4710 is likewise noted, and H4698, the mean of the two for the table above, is 26.6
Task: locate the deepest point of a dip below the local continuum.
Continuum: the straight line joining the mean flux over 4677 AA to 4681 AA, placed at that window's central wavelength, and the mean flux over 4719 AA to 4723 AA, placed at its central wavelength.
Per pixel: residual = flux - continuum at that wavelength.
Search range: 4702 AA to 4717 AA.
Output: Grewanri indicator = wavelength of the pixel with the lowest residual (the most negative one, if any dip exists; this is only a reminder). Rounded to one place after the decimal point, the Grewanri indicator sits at 4716.5 AA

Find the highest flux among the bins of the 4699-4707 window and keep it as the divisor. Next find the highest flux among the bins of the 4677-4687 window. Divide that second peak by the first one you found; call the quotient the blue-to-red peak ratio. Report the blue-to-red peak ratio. 1.00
